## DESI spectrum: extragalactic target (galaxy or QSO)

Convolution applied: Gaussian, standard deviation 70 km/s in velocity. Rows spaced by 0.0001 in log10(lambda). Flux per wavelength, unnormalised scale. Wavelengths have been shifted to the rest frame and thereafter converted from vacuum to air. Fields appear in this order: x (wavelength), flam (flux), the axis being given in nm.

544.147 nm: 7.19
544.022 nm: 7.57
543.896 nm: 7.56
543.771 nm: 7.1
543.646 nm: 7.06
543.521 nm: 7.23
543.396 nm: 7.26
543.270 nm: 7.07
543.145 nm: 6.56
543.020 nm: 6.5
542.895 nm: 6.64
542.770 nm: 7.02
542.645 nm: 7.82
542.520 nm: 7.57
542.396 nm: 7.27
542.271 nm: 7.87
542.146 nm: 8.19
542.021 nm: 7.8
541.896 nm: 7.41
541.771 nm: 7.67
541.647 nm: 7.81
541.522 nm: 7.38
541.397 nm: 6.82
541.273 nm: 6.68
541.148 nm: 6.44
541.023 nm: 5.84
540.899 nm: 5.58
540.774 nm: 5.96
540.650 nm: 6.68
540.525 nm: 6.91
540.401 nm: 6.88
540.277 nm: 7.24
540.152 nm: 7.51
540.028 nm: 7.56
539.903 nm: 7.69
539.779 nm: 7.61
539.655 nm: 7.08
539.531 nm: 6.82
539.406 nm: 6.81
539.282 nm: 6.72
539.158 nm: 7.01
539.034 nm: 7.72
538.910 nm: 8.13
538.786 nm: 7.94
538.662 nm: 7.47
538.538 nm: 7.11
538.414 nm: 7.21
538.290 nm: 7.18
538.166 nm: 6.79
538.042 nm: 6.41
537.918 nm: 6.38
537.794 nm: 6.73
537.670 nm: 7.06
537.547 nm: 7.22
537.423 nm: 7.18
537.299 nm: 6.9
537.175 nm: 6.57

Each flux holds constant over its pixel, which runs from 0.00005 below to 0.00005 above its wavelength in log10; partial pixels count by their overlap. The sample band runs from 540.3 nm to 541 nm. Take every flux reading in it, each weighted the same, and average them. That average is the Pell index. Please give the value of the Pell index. 6.4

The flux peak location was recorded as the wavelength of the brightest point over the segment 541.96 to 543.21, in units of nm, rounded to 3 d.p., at 542.146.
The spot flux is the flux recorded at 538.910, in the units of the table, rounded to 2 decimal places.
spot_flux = 8.13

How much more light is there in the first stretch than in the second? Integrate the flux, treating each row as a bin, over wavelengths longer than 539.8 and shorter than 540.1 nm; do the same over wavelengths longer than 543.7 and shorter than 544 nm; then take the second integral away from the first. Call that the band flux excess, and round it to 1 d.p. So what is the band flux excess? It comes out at 0.1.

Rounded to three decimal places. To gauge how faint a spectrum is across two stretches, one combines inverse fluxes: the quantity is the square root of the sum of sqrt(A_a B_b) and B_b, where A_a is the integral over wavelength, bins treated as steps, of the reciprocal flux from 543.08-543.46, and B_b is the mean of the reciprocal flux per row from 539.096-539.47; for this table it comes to 0.485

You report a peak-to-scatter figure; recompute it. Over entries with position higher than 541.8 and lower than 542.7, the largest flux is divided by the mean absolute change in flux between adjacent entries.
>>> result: 21.8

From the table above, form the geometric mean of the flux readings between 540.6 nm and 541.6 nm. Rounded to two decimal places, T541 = 6.40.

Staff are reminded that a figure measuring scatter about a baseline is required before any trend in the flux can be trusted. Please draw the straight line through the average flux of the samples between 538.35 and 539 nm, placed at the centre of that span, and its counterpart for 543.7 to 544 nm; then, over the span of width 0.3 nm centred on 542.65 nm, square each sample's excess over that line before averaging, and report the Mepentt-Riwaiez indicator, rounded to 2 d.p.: 0.12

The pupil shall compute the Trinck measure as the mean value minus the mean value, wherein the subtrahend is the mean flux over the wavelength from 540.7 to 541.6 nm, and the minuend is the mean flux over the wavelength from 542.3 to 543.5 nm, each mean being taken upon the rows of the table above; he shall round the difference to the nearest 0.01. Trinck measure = 0.69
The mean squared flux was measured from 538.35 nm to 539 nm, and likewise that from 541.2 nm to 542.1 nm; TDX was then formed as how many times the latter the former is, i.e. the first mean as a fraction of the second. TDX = 1.06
